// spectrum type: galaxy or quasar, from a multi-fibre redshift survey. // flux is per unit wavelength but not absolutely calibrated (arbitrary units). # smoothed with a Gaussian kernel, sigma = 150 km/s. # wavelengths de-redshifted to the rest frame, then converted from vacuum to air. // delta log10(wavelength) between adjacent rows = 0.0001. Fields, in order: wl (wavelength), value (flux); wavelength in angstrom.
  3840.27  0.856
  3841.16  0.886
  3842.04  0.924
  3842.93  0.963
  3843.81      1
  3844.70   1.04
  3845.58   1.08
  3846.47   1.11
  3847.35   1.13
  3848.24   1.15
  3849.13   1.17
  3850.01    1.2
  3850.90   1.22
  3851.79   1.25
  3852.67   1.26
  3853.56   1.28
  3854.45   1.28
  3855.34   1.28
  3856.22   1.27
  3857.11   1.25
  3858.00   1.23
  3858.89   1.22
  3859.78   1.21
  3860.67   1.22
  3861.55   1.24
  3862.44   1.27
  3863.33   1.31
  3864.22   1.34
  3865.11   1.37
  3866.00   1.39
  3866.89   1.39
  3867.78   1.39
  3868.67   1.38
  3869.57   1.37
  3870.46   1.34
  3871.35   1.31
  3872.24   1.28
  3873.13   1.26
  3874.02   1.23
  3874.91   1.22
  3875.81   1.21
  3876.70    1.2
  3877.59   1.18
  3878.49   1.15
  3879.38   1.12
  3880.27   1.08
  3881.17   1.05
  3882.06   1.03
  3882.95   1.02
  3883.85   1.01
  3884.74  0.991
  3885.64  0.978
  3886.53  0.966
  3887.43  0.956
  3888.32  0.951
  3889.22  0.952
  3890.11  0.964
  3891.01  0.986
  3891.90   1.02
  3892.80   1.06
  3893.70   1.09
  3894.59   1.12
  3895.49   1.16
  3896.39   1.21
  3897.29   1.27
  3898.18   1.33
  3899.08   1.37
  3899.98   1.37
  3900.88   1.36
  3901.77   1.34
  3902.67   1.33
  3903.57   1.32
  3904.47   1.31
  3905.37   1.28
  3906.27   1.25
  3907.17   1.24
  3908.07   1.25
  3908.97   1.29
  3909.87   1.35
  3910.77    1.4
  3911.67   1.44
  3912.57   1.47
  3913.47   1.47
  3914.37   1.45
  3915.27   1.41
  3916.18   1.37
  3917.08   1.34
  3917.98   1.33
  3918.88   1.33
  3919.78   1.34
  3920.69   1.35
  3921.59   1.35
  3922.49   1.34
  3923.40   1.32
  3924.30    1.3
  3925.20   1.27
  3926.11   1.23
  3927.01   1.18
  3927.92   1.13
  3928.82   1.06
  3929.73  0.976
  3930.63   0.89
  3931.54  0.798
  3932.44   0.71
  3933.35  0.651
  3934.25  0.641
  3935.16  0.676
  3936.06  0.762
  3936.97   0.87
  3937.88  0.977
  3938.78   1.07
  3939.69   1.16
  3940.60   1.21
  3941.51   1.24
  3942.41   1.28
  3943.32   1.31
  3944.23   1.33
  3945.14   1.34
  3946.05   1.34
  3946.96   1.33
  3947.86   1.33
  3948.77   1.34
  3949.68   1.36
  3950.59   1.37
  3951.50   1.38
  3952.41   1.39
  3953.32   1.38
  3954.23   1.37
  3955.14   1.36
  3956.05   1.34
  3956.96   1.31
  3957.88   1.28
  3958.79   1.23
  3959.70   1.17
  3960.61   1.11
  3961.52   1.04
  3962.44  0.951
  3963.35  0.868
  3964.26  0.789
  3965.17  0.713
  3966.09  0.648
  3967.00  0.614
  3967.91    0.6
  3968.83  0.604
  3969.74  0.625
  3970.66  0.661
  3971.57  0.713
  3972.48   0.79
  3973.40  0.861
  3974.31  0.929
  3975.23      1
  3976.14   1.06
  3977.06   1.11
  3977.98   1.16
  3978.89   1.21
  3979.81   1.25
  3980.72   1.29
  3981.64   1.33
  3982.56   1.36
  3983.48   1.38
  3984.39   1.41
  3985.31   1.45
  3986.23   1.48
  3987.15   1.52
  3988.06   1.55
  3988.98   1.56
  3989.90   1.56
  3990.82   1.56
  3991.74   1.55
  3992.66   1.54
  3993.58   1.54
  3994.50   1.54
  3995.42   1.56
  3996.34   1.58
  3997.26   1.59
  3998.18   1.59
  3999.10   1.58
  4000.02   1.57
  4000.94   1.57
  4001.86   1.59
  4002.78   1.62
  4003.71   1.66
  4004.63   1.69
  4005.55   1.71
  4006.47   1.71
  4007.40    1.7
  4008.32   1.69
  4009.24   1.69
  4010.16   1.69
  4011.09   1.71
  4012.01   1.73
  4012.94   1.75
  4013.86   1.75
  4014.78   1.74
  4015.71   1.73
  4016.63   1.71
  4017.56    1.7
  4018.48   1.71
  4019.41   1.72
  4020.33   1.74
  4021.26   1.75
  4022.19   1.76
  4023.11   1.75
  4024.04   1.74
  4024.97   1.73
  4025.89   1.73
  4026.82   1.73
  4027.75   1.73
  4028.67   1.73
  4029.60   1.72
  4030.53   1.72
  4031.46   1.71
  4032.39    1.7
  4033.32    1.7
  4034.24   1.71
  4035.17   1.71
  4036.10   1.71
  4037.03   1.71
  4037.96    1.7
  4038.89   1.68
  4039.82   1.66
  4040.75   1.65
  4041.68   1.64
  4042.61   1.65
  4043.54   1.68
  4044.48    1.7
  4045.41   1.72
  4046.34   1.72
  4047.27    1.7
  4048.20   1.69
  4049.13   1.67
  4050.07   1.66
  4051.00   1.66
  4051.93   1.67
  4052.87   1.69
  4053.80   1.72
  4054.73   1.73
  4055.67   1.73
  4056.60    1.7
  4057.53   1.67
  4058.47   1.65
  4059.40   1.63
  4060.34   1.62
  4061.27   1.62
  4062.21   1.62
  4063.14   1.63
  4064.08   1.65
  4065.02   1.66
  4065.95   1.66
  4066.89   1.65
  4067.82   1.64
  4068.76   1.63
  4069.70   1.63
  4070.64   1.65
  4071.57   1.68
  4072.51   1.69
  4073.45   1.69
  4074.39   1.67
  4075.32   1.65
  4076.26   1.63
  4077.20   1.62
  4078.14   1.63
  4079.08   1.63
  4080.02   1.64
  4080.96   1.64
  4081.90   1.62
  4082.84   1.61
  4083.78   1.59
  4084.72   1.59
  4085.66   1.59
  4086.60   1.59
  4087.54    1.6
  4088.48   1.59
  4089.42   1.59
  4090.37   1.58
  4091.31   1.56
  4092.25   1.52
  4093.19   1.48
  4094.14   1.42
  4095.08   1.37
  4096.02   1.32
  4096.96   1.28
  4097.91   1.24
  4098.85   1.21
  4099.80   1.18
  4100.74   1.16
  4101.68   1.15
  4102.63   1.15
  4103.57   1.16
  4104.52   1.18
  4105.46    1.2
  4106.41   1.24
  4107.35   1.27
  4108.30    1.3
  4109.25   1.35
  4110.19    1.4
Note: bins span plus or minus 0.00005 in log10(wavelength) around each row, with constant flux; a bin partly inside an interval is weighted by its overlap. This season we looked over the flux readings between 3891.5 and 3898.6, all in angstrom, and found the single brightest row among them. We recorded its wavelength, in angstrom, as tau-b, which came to 3898.18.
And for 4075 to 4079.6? 4075.32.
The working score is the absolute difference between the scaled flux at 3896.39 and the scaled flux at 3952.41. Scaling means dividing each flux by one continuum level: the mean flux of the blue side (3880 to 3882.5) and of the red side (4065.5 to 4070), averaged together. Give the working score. 0.13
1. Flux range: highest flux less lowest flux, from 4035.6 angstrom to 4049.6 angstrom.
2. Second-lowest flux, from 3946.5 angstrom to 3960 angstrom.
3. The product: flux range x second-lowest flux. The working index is 0.10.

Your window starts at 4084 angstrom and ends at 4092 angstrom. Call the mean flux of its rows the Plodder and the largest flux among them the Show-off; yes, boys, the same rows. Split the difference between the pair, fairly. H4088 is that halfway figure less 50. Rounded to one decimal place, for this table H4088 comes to -48.4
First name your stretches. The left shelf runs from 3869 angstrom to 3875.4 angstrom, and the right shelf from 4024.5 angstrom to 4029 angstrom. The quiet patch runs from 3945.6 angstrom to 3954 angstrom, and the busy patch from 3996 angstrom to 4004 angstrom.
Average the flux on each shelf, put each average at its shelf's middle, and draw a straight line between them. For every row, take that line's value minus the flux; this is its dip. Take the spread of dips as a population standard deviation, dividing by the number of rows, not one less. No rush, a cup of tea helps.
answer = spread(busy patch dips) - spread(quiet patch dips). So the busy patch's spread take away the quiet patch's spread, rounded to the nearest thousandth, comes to 0.007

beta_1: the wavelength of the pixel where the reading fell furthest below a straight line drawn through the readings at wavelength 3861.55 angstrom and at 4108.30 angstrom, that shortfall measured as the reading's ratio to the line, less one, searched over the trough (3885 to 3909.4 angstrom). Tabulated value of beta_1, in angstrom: 3888.32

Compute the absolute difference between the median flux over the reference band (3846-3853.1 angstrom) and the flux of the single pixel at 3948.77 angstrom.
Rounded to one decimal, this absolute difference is 0.2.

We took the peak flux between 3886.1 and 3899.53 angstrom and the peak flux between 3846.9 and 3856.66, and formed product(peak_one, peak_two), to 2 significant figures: 1.8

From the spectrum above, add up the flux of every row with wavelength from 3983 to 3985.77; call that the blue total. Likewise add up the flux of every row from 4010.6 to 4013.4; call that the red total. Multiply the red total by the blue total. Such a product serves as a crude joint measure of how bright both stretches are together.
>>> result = 22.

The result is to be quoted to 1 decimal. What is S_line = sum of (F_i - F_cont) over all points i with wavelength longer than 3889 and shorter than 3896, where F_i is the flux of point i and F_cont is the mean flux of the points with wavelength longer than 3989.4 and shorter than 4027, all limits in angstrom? -5.0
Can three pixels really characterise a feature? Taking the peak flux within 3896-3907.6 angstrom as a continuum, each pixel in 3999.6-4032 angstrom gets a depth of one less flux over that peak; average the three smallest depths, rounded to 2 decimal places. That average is -0.28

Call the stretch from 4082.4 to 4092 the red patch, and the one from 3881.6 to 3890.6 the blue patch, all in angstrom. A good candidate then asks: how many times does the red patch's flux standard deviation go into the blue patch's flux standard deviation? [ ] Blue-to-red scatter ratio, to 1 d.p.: 2.3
